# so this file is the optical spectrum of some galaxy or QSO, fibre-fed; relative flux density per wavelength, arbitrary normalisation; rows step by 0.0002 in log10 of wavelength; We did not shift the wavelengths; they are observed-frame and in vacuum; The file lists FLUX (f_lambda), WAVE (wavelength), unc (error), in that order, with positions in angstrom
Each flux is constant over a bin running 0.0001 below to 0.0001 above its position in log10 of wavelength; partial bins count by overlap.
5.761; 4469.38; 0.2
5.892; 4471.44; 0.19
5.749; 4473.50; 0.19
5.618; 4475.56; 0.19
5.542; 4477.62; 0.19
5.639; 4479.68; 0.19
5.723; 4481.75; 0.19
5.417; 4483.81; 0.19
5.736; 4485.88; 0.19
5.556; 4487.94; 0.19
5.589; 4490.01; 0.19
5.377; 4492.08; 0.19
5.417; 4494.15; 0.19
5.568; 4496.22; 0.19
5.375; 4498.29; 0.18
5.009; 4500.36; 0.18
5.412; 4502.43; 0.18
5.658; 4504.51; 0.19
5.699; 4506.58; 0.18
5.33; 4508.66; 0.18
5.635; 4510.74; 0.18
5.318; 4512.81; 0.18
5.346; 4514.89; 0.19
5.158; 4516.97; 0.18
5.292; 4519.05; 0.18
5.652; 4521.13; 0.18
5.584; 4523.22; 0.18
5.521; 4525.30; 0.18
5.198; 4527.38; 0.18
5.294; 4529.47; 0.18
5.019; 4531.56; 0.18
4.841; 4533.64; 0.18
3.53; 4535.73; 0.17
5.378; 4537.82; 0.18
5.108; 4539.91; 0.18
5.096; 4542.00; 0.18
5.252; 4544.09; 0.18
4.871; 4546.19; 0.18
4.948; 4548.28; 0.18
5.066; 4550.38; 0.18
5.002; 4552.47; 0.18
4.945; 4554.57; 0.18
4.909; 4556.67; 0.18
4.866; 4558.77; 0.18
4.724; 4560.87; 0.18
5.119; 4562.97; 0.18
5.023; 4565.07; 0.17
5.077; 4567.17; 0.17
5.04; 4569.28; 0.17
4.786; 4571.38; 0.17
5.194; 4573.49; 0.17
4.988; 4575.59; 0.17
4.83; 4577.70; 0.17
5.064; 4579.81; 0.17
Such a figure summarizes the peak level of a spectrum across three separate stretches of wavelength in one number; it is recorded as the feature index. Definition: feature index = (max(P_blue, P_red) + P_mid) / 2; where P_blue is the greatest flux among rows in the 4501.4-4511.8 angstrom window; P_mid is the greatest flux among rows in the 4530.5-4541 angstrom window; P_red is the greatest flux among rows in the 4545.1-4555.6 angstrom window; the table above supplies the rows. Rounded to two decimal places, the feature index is 5.54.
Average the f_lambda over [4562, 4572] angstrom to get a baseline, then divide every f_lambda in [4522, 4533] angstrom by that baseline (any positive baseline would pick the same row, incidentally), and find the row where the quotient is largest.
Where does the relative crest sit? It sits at 4523.22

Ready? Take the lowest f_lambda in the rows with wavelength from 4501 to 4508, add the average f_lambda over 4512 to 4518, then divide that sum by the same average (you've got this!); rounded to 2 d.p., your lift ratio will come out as 2.03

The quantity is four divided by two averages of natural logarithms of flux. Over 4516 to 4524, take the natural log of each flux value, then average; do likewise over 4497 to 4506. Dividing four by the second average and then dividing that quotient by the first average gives 1.41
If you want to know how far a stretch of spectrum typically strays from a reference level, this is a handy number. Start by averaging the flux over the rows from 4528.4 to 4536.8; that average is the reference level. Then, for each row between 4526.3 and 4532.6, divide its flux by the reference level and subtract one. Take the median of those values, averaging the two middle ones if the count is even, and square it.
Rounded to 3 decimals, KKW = 0.013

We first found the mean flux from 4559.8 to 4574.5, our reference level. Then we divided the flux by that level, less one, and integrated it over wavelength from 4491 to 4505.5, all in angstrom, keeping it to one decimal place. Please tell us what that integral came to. 1.2 angstrom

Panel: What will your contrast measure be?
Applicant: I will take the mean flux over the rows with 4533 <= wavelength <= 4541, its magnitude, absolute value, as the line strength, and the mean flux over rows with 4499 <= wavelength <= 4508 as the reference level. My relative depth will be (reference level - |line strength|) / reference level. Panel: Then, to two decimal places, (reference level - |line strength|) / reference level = 0.13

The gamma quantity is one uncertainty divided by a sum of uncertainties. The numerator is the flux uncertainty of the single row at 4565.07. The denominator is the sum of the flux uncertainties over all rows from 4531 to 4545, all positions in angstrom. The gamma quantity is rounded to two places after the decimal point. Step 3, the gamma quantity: 0.14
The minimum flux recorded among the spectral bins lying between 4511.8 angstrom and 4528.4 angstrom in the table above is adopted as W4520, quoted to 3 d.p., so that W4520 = 5.158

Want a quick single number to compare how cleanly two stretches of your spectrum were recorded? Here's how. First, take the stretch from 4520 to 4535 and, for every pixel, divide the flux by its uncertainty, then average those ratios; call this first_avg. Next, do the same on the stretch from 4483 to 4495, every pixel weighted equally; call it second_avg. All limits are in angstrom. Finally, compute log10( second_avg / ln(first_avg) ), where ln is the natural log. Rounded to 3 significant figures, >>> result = 0.934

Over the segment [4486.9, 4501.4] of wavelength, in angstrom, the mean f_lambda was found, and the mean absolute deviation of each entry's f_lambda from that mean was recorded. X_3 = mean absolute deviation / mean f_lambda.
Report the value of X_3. 0.025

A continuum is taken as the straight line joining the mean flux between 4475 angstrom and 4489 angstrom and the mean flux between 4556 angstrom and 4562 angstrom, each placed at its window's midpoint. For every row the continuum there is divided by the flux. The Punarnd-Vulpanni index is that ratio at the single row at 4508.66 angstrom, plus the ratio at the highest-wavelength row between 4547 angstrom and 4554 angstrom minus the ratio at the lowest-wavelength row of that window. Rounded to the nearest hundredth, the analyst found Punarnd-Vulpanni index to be 0.98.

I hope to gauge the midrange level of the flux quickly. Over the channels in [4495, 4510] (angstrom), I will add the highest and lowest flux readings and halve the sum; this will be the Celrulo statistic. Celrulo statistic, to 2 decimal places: 5.35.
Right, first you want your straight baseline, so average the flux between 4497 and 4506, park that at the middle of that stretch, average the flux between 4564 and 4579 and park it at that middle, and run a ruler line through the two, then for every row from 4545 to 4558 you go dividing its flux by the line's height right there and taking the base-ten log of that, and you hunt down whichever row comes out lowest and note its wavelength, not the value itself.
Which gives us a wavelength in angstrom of 4546.19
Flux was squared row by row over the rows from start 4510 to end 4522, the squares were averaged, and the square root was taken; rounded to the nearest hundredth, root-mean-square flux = 5.40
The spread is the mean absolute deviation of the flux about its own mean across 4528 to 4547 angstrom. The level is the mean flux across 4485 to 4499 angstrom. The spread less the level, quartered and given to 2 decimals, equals -1.29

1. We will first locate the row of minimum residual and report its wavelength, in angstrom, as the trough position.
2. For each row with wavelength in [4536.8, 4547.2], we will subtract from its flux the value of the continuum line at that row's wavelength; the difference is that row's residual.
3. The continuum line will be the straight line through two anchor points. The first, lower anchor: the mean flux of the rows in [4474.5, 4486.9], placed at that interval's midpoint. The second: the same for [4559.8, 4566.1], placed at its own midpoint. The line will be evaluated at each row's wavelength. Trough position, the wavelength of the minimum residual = 4546.19 angstrom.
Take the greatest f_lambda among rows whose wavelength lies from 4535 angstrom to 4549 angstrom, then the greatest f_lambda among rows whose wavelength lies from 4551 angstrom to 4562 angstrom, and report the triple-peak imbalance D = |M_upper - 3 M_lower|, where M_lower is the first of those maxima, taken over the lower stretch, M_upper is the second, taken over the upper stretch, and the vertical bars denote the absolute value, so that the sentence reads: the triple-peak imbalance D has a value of 11.1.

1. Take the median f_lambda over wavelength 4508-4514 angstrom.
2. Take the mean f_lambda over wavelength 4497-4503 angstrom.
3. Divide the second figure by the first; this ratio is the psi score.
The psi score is 0.99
